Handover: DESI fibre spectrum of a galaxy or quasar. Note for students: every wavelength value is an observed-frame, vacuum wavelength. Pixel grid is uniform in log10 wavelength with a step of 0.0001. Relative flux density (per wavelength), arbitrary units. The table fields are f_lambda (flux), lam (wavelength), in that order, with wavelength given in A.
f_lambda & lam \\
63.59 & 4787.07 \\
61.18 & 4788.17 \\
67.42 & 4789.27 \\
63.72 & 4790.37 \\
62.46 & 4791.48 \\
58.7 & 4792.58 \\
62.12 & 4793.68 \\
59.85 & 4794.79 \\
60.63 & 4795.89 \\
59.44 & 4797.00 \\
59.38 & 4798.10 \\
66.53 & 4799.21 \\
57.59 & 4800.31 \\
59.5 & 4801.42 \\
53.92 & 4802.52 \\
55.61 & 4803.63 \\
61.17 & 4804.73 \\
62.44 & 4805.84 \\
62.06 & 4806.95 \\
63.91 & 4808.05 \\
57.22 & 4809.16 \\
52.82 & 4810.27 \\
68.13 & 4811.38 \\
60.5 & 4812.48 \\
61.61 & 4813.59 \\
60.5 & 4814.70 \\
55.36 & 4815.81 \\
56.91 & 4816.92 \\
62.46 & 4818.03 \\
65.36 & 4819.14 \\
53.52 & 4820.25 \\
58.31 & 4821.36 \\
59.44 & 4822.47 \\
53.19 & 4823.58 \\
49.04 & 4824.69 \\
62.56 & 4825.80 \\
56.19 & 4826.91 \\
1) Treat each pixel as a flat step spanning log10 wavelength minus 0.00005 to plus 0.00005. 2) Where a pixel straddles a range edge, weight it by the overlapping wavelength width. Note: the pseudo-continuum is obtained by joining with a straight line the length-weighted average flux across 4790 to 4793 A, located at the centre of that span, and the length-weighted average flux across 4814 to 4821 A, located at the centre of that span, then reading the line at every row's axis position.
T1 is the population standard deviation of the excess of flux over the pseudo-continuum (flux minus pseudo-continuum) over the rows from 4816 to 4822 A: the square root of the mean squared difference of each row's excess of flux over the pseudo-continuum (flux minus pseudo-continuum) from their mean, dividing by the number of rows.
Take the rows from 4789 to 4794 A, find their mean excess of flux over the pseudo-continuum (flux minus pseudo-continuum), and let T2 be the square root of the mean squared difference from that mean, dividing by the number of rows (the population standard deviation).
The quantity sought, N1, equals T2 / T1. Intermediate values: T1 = 4.14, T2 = 2.7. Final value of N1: 0.65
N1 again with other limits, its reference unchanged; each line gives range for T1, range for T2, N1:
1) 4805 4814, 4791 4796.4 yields 0.32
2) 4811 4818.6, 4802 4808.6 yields 1.05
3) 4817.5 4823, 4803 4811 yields 0.96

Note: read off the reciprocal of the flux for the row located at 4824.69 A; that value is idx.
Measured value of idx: 0.0204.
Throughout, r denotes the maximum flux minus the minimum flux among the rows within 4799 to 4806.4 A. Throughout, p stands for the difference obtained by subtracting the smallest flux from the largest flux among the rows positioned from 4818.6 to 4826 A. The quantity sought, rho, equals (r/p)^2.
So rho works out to 0.6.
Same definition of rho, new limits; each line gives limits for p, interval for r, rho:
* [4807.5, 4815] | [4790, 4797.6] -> 0.1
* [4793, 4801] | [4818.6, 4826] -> 3.3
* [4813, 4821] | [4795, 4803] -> 1.1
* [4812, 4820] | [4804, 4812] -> 2.3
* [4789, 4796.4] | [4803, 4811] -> 1.6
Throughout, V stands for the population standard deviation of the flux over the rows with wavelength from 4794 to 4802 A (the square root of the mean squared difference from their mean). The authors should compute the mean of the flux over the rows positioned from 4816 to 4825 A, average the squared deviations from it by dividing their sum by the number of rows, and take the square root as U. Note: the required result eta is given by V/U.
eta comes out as 0.5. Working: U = 5.0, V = 2.6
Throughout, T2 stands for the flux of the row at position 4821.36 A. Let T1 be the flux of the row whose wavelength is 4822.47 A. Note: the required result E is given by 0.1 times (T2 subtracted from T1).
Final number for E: 0.1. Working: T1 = 59.44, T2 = 58.31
